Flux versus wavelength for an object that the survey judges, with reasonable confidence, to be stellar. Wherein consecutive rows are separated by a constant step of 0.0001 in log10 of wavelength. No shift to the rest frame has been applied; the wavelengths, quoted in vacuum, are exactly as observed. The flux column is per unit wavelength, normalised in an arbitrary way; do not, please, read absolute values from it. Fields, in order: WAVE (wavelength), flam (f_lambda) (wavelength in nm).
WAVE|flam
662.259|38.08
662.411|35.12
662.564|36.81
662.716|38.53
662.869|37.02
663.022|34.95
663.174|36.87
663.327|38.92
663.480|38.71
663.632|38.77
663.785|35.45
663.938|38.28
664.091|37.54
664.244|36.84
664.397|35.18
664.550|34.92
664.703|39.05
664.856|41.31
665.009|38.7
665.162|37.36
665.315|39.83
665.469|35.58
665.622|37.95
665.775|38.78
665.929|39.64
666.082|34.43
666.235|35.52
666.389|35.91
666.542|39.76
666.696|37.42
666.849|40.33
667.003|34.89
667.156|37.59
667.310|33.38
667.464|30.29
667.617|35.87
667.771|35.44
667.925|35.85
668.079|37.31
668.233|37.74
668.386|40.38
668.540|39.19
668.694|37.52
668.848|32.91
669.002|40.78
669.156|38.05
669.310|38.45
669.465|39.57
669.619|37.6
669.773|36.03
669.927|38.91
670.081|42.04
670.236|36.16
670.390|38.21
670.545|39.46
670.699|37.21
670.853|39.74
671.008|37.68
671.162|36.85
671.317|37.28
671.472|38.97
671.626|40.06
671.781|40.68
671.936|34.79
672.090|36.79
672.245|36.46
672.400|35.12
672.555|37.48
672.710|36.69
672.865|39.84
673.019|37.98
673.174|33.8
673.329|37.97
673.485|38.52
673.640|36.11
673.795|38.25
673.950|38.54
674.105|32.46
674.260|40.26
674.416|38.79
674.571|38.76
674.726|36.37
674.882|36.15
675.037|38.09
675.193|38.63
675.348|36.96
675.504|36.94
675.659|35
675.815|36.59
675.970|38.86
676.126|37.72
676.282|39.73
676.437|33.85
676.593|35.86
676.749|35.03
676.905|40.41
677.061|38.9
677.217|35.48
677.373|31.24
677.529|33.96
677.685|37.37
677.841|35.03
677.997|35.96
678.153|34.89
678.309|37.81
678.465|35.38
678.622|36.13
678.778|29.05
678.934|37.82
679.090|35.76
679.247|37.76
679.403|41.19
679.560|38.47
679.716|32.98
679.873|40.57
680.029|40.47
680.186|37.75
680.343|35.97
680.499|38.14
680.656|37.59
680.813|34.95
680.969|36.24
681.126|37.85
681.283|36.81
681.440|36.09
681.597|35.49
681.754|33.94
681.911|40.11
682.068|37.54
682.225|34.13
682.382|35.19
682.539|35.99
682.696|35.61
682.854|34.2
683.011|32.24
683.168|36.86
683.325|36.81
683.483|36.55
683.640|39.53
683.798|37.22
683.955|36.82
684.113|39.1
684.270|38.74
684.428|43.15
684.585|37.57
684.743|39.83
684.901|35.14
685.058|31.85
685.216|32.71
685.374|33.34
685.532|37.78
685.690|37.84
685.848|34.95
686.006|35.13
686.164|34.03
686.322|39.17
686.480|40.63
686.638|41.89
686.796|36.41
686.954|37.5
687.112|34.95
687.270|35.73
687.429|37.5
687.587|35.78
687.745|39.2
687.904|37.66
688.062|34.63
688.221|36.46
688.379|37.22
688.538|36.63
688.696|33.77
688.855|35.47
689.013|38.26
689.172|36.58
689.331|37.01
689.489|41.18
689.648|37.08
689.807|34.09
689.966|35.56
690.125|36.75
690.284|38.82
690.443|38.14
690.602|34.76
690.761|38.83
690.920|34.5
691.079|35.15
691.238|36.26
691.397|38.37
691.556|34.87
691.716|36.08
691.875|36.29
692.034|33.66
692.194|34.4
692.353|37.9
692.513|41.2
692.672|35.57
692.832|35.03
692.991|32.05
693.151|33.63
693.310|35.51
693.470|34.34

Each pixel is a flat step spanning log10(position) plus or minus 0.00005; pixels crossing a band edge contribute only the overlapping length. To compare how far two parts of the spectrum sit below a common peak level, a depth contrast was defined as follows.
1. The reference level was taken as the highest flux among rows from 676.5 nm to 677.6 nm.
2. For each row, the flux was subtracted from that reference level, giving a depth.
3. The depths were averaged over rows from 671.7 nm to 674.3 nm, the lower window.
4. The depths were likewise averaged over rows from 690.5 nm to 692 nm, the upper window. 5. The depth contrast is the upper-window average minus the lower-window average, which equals 1.0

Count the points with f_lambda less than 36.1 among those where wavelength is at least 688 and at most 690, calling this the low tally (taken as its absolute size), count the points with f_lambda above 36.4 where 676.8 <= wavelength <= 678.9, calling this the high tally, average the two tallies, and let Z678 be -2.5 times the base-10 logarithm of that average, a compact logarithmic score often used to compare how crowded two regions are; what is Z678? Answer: -1.63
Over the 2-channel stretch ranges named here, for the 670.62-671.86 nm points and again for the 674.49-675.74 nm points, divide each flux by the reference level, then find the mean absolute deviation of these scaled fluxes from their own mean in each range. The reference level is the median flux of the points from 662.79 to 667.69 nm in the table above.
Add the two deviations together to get 0.063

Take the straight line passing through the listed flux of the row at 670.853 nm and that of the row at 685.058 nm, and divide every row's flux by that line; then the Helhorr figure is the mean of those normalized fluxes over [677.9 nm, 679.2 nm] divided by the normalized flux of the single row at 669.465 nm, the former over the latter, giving 1.02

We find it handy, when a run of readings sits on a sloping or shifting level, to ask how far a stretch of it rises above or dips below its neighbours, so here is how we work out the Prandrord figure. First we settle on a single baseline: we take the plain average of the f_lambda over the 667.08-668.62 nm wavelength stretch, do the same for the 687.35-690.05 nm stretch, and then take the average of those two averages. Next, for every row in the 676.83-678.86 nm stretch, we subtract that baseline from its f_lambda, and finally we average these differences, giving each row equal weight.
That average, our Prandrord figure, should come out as -1.0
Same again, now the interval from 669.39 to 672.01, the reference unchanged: 1.8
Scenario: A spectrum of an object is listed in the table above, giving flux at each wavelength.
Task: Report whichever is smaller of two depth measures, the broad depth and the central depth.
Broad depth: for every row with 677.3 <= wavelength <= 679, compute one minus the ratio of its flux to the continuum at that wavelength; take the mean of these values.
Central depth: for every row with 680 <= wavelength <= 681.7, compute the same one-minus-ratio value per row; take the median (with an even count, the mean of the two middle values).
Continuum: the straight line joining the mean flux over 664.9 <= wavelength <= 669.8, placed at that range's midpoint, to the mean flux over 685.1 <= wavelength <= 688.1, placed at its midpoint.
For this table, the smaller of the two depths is 0.000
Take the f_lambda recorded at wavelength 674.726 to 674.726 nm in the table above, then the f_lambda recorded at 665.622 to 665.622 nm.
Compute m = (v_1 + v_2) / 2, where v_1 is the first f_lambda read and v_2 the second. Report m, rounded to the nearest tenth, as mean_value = 37.2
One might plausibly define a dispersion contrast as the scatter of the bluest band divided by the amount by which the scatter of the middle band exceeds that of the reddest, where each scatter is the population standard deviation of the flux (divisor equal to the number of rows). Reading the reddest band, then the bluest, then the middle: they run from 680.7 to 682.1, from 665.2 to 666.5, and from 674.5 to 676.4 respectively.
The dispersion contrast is -5.0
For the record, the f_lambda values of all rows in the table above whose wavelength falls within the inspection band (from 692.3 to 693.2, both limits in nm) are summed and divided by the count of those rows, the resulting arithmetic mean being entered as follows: 35.9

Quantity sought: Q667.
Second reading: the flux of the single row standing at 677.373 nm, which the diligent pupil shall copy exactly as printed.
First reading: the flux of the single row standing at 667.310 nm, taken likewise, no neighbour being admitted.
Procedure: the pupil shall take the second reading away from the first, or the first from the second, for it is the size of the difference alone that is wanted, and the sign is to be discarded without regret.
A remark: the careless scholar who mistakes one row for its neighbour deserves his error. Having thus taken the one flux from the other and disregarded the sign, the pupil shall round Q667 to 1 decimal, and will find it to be 2.1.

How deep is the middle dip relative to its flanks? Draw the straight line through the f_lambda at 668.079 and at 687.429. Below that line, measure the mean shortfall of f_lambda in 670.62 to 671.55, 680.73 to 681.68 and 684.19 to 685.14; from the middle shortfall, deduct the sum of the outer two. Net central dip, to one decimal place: 2.1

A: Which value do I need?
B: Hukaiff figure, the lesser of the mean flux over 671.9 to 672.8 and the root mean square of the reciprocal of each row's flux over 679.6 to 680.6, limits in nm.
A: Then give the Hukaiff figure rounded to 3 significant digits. 0.0268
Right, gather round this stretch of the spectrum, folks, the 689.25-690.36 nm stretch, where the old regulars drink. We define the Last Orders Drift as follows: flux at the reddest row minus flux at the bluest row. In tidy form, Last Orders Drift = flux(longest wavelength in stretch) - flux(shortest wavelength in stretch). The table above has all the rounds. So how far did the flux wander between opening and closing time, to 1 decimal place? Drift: 1.8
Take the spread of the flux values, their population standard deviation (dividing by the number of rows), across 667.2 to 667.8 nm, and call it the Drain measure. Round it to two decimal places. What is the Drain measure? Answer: 2.21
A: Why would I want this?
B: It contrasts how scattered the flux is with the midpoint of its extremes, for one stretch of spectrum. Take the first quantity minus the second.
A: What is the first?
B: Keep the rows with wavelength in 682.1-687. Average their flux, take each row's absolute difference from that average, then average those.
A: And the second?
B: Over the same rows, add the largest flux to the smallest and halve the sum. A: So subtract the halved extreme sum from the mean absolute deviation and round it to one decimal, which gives -35.4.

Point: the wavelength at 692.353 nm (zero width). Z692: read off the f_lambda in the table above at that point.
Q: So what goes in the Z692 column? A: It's 37.9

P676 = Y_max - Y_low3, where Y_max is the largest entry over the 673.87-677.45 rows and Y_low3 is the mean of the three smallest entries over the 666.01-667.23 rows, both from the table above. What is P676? 5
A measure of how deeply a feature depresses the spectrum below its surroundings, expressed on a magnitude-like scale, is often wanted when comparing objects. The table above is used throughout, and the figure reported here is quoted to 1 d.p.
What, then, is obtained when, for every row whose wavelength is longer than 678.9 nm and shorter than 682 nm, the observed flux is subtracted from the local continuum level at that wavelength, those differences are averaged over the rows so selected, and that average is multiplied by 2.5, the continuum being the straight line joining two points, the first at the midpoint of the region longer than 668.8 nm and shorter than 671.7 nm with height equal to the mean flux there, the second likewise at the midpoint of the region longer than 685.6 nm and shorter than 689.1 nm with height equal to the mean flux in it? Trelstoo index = 0.3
